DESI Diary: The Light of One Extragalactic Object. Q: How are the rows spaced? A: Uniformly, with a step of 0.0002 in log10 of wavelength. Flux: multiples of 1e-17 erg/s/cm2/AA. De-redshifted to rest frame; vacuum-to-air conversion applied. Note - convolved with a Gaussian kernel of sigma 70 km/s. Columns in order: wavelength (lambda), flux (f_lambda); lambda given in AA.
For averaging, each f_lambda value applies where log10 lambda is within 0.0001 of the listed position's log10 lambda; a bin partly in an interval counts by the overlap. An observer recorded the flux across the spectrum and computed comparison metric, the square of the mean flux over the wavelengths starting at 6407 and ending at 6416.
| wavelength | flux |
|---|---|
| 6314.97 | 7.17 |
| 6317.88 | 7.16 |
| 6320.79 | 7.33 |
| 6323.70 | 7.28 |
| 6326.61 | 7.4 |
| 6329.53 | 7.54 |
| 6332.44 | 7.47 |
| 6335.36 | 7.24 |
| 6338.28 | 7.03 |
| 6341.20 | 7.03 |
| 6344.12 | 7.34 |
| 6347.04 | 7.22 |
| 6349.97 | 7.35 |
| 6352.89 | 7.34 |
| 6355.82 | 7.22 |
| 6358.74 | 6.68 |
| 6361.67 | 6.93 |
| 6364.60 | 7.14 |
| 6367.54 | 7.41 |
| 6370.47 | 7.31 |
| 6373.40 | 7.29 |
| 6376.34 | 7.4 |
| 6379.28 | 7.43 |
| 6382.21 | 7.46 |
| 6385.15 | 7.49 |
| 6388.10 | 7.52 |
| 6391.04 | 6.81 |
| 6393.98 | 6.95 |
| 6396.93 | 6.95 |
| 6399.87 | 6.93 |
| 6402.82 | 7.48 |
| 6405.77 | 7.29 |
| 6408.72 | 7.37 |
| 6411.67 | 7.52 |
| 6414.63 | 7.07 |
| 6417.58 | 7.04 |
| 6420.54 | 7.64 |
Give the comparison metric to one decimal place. 53.6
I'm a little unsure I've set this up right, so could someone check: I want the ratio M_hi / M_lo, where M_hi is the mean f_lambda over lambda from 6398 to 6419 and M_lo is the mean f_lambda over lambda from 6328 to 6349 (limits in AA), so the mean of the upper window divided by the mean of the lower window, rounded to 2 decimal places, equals 1.00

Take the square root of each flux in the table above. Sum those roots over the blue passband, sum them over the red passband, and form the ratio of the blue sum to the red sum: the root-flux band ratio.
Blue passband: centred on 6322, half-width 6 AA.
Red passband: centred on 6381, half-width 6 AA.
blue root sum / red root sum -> 0.99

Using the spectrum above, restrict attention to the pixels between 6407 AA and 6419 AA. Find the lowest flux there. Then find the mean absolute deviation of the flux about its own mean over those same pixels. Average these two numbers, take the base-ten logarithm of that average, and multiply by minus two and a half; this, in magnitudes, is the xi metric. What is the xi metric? -1.40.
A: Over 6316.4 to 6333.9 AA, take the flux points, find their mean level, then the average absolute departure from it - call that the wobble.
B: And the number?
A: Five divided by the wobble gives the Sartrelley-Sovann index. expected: 47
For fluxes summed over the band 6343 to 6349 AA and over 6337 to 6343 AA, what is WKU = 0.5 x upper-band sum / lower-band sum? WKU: 0.52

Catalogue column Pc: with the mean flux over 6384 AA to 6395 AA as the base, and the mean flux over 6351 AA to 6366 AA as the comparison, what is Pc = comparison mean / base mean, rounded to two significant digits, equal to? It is 0.98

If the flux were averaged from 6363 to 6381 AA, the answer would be 7.33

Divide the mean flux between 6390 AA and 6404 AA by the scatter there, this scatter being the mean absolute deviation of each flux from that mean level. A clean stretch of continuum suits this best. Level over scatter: 39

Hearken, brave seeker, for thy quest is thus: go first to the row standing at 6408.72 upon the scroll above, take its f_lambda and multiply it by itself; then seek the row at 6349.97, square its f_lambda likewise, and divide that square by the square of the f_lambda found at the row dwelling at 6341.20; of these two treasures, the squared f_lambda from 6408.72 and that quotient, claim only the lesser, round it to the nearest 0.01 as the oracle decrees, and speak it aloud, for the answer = 1.09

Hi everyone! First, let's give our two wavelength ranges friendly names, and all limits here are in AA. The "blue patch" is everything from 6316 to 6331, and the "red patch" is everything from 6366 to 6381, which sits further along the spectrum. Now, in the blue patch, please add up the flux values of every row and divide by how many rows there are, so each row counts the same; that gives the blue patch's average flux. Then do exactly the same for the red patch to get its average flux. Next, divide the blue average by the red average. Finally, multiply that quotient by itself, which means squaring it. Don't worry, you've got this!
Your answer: 0.99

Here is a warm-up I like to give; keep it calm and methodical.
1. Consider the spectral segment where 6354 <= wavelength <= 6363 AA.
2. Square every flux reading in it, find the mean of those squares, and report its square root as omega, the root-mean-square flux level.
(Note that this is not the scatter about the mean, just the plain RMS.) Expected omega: 6.95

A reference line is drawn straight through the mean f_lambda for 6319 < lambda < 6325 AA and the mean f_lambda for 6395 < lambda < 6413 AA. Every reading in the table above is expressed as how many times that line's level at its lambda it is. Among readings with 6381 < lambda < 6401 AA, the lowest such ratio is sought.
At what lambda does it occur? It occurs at 6391.04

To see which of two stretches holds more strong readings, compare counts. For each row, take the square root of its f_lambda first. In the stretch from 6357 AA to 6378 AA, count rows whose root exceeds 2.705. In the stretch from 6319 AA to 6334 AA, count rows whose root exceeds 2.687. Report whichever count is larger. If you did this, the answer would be 5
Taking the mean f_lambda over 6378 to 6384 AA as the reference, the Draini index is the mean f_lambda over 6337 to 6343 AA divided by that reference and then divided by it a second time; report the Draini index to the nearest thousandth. 0.127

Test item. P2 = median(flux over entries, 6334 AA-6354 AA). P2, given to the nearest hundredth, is 7.24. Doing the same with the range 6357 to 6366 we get 6.93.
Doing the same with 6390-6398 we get 6.95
